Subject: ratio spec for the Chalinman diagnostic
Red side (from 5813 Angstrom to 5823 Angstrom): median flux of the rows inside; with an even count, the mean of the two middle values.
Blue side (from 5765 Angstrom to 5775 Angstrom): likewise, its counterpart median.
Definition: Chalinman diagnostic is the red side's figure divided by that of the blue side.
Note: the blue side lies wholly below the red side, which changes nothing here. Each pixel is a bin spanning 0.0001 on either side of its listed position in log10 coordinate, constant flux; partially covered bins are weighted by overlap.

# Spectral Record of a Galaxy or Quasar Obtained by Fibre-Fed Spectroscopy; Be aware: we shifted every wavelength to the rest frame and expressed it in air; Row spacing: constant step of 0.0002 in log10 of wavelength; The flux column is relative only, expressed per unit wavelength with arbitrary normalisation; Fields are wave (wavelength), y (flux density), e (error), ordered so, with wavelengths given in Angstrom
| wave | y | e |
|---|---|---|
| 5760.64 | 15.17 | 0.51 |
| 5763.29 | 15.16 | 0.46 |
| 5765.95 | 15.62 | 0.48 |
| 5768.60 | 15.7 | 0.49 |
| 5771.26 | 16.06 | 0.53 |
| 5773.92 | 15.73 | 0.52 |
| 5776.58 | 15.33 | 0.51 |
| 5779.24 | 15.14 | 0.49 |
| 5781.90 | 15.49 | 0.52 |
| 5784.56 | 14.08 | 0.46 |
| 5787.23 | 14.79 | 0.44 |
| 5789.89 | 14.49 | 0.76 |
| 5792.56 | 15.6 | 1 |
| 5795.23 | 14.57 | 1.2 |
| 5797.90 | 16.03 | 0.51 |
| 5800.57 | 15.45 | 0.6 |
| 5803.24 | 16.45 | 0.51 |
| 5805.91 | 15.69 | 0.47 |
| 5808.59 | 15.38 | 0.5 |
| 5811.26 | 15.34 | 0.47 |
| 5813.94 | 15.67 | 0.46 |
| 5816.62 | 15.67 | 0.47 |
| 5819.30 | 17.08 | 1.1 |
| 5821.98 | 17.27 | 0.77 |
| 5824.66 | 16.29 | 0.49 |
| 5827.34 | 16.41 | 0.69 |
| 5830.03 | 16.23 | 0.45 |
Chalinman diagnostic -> 1.04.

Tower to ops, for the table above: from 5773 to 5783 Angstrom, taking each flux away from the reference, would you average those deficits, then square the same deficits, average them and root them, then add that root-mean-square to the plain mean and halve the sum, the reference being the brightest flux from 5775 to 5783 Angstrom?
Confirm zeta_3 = 0.15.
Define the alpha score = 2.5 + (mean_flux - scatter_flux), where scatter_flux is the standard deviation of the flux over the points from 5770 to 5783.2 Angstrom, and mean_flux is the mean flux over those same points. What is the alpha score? 17.7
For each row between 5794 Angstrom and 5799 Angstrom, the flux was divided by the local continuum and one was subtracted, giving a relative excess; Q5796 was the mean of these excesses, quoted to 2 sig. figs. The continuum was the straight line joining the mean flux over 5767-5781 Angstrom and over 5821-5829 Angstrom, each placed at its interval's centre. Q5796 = -0.048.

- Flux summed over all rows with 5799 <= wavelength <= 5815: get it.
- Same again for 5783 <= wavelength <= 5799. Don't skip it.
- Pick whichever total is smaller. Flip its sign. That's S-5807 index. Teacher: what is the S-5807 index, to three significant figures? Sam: -89.6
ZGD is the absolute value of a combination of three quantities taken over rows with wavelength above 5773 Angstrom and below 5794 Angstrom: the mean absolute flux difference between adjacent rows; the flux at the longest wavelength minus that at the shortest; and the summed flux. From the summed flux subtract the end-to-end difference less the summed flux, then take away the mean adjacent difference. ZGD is 241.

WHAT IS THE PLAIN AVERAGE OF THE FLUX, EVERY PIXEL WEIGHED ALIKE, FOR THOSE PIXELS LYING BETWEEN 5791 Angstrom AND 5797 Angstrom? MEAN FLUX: 15.1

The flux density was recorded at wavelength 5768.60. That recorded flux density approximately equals 15.7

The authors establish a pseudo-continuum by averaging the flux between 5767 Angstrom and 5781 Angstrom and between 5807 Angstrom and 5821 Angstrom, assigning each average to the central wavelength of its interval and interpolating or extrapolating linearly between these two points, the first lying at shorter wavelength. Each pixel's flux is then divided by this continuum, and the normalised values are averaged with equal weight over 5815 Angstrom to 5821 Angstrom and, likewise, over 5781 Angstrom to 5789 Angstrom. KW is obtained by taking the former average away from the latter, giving -0.09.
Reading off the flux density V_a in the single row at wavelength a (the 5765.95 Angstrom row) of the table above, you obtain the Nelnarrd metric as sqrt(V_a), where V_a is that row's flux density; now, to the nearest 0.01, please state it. 3.95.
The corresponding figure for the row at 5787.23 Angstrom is 3.85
